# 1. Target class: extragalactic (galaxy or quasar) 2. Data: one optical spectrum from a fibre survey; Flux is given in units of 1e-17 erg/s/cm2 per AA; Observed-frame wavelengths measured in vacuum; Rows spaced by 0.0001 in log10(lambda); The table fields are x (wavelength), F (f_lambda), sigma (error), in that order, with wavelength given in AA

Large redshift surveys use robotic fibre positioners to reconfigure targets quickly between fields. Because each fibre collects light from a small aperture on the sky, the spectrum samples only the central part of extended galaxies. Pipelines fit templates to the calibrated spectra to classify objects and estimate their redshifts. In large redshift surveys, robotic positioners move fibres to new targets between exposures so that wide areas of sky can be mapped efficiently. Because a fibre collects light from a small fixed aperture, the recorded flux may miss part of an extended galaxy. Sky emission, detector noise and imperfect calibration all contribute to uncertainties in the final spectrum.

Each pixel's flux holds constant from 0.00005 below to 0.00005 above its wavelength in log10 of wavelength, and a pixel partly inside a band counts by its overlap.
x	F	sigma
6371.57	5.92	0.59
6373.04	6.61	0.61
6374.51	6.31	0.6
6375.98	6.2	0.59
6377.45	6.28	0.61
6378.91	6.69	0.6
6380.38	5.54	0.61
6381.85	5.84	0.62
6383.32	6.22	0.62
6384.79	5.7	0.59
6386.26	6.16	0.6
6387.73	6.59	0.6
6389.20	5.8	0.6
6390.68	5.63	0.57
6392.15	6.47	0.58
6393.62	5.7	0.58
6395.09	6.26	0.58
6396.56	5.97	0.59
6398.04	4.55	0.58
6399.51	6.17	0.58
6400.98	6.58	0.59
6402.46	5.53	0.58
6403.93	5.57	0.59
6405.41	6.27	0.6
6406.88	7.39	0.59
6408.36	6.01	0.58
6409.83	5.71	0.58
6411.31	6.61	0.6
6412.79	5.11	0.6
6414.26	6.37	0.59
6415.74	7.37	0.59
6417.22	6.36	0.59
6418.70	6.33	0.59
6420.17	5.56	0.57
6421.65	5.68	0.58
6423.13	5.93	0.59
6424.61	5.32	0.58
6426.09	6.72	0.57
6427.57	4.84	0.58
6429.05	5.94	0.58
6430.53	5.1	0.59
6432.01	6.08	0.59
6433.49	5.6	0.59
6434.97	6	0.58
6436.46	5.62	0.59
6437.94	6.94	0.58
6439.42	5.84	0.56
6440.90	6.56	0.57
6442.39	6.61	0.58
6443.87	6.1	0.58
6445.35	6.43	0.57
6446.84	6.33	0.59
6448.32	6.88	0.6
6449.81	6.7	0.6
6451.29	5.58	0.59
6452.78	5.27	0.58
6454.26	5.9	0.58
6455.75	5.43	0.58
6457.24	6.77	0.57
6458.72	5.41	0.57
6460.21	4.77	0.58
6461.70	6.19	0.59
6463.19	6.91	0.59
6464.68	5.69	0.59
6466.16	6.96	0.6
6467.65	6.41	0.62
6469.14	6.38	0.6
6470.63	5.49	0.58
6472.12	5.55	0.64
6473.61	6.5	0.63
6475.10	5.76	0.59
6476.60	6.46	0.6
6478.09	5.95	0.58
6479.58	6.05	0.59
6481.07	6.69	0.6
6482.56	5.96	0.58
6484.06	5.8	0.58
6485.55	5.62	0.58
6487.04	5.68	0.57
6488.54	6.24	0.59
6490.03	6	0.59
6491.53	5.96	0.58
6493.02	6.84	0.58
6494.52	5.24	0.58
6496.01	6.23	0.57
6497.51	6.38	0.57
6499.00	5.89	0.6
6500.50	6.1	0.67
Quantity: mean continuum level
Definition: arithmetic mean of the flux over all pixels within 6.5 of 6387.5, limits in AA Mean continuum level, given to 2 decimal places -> 6.01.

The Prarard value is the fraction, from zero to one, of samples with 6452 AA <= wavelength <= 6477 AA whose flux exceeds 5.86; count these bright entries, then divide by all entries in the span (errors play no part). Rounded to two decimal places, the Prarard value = 0.53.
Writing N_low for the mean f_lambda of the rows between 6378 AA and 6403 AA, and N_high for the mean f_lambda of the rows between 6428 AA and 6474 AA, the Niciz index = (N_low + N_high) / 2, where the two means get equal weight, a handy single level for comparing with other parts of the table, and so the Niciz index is 6.01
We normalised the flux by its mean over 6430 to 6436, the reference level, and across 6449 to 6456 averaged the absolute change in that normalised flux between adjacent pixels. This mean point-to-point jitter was 0.111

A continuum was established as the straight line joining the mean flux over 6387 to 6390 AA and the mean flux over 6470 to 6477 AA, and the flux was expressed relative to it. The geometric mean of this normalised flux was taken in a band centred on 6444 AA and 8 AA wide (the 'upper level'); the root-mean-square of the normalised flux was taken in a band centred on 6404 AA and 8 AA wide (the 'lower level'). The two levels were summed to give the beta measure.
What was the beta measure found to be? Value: 2.09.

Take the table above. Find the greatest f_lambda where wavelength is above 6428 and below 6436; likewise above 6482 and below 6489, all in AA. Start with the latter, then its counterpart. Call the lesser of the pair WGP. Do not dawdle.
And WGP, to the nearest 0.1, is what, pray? 6.1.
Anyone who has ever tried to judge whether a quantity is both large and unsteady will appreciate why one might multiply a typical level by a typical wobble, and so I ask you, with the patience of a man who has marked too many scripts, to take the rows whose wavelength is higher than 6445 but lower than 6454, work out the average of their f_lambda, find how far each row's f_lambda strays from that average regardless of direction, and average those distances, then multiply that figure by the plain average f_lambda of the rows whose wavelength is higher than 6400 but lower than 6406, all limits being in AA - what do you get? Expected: 3.1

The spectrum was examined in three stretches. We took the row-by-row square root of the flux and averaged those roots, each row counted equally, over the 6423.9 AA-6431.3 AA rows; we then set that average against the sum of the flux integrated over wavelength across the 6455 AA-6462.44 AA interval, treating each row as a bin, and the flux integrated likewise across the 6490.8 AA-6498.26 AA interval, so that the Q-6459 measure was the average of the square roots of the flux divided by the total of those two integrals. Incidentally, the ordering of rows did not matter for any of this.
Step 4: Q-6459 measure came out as 0.0267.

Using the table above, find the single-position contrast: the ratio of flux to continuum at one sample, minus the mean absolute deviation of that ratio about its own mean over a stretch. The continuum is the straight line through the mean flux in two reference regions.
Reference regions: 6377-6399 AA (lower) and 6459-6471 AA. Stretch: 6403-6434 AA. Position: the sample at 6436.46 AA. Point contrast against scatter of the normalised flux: 0.84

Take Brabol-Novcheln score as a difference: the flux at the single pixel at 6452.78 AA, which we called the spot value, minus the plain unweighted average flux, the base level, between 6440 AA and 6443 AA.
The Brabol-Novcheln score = -1.3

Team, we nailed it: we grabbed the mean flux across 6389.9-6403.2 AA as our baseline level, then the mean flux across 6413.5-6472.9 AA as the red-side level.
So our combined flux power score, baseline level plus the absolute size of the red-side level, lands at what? 11.9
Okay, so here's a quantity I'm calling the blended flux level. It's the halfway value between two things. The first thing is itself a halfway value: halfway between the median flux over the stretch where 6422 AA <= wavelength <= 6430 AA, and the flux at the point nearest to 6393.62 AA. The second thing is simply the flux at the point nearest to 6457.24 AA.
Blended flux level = 6.29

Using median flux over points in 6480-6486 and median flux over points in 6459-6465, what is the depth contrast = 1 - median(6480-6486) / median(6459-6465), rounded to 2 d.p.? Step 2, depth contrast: 0.01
